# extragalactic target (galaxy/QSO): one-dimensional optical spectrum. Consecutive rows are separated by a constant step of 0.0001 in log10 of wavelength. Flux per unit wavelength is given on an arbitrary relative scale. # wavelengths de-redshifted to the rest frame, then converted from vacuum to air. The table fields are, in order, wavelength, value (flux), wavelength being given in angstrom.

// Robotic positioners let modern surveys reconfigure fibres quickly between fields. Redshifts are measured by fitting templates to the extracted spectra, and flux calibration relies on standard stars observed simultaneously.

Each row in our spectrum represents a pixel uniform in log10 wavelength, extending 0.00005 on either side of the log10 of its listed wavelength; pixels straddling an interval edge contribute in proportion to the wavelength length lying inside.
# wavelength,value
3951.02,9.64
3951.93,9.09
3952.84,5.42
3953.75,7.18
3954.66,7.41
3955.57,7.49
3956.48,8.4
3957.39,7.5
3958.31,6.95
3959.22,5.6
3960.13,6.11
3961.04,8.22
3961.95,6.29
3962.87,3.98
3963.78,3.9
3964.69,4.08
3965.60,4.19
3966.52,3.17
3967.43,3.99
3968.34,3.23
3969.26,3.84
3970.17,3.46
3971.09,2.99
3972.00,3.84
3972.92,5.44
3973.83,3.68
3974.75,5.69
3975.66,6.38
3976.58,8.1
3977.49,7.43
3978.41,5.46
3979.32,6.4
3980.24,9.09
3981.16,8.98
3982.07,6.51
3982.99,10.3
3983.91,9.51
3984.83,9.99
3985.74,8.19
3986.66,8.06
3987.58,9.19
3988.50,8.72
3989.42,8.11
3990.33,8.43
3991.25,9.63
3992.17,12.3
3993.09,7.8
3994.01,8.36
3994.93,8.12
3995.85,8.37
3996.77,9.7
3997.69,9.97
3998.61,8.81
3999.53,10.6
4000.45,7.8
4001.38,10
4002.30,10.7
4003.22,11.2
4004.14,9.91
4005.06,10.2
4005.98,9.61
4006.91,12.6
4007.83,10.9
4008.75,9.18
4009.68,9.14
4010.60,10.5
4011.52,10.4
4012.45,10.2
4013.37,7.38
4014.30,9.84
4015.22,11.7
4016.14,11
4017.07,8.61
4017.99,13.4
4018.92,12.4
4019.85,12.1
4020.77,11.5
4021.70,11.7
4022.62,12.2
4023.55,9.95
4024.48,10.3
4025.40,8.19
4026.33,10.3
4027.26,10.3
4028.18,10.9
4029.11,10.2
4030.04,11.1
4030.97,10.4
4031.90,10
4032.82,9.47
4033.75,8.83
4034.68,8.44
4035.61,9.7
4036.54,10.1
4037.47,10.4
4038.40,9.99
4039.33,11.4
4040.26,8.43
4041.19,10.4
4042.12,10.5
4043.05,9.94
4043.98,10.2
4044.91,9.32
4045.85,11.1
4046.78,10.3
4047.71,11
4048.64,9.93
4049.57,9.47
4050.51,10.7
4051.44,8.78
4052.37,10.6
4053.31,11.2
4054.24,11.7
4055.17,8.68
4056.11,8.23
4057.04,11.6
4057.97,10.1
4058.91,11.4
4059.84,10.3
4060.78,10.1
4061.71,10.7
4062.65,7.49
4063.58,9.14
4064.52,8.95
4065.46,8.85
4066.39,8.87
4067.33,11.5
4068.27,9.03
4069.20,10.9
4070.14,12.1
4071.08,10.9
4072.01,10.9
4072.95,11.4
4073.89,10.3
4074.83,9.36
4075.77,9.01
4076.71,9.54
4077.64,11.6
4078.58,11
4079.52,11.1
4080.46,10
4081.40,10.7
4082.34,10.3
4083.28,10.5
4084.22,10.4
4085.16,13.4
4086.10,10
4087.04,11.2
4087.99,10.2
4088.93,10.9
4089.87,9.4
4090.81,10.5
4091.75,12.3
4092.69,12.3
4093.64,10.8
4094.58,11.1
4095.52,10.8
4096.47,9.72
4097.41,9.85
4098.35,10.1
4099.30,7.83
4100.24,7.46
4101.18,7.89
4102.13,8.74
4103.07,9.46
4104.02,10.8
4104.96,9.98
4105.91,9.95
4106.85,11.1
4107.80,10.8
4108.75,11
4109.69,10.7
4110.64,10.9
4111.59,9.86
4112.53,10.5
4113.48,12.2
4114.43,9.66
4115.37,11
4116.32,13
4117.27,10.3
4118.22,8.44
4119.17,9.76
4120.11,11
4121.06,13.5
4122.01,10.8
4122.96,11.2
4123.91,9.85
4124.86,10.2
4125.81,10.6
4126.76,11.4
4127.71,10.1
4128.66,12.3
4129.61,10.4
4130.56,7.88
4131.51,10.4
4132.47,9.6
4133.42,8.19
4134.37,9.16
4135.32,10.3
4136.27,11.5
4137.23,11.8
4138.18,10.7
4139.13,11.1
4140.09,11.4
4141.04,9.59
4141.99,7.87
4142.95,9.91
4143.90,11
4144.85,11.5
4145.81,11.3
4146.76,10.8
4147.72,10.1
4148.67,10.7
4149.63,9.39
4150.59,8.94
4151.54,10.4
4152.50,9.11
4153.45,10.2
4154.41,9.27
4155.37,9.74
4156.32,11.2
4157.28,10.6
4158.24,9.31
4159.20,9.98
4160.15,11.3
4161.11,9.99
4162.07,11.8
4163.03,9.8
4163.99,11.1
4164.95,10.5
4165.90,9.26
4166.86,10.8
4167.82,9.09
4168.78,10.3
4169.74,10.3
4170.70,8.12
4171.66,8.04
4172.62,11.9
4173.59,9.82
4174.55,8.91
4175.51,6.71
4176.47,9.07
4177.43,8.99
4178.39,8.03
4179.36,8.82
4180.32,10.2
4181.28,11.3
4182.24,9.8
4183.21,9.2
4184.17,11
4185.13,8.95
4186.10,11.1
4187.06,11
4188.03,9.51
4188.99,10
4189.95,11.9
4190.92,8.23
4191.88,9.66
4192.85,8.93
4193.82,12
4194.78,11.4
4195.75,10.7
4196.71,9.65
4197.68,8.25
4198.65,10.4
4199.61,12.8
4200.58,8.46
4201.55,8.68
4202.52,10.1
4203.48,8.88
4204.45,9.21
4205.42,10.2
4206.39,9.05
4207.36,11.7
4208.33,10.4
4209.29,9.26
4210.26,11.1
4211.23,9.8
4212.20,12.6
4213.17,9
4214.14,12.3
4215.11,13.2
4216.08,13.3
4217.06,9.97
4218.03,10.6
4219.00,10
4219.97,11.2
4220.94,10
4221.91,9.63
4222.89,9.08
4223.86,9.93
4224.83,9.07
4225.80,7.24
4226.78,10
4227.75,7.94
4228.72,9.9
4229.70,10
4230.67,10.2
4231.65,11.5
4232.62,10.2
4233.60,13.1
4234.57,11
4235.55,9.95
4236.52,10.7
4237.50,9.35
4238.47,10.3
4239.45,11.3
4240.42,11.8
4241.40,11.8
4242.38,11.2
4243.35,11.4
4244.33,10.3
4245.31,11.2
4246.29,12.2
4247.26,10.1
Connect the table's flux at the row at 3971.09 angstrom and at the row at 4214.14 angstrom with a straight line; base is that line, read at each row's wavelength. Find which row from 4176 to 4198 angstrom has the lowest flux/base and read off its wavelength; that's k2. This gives 4197.68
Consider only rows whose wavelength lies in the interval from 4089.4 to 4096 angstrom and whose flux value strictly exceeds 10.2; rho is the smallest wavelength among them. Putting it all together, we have 4090.81 angstrom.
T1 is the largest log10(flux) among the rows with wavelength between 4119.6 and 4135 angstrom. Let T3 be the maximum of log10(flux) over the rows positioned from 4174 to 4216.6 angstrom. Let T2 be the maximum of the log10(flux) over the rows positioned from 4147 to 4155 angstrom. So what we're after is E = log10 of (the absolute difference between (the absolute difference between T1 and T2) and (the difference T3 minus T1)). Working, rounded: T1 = 1.13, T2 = 1.03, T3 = 1.12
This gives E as -0.97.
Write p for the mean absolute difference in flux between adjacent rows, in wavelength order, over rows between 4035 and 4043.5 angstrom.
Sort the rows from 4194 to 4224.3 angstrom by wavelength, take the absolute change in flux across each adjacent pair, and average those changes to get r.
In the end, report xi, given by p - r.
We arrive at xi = -0.5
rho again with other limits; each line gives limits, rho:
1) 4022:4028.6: 4022.62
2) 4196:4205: 4198.65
